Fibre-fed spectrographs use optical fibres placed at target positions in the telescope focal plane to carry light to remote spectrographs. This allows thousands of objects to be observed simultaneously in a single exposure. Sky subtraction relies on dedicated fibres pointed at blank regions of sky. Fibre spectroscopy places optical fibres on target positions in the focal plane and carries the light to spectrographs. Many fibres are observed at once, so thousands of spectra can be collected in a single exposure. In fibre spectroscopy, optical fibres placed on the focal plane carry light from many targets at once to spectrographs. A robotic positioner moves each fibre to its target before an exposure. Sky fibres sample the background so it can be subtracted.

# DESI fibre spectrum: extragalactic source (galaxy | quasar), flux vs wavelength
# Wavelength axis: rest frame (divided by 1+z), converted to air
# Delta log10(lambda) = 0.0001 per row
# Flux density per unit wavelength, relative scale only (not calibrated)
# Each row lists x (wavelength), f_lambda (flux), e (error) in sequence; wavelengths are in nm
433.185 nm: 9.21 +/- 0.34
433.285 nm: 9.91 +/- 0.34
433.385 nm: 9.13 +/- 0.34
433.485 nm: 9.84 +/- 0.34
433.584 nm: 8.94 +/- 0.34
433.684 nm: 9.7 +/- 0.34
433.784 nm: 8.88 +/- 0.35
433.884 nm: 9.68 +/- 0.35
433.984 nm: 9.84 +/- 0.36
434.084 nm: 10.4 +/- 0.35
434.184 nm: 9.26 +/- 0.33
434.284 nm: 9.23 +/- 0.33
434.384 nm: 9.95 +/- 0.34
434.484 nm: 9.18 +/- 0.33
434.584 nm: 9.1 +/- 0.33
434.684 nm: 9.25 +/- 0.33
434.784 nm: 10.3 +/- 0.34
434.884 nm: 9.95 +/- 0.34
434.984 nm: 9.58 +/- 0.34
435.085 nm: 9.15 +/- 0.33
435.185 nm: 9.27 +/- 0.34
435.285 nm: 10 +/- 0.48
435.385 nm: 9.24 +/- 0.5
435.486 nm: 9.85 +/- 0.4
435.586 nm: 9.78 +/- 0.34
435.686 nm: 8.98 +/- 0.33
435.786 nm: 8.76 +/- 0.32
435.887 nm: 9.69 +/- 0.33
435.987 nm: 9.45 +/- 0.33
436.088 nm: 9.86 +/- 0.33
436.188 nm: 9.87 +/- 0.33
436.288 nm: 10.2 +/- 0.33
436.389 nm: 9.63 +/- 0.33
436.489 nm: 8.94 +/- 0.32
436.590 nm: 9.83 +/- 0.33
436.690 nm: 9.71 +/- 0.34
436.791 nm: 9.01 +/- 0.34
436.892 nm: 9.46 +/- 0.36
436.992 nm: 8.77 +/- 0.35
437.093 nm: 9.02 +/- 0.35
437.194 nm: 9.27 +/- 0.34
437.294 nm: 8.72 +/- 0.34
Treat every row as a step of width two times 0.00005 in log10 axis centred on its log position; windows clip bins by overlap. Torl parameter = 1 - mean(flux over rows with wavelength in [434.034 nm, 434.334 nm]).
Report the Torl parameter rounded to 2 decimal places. -8.63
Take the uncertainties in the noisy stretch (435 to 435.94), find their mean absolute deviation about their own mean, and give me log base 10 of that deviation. -1.2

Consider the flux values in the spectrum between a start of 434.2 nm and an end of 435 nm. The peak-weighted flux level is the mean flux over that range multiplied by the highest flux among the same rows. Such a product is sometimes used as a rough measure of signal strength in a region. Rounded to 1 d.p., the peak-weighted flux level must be 98.5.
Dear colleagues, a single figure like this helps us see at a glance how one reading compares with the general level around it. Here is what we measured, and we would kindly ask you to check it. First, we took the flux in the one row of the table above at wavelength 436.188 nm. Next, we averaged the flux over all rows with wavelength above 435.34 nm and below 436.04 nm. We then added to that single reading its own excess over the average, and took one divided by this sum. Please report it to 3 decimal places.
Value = 0.097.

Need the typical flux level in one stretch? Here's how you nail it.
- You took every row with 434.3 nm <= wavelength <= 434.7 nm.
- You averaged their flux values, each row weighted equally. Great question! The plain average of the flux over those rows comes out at 9.37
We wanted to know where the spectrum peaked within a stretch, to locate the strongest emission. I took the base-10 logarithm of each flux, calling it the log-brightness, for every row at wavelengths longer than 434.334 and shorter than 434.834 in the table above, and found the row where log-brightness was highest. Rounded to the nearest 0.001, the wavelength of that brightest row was 434.784 nm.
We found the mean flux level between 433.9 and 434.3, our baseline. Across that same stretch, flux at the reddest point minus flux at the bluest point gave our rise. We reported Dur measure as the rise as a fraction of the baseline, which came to -0.06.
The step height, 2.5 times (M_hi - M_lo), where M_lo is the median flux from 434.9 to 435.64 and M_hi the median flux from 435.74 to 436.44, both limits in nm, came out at 0.3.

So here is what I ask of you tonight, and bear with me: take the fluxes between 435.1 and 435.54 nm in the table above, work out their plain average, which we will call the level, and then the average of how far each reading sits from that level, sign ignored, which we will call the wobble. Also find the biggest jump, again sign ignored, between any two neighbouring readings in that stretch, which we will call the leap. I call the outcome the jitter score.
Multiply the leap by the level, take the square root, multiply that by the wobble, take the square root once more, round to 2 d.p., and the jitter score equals 0.95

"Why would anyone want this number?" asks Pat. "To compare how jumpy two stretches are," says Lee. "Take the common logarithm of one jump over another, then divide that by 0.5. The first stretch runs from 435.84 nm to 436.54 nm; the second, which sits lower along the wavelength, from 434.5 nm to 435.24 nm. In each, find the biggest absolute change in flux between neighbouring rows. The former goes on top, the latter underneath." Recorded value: -0.36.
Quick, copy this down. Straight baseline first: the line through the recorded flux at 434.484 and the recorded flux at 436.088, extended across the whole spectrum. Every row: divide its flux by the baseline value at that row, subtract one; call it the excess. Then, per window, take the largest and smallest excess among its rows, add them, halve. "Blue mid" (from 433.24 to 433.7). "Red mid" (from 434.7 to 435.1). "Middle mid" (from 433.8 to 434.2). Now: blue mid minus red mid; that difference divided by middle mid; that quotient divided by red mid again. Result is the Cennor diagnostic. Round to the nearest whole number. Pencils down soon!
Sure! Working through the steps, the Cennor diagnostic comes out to 12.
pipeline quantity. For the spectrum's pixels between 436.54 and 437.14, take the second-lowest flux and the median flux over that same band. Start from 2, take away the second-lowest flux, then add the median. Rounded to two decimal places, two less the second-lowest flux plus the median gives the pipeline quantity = 2.23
